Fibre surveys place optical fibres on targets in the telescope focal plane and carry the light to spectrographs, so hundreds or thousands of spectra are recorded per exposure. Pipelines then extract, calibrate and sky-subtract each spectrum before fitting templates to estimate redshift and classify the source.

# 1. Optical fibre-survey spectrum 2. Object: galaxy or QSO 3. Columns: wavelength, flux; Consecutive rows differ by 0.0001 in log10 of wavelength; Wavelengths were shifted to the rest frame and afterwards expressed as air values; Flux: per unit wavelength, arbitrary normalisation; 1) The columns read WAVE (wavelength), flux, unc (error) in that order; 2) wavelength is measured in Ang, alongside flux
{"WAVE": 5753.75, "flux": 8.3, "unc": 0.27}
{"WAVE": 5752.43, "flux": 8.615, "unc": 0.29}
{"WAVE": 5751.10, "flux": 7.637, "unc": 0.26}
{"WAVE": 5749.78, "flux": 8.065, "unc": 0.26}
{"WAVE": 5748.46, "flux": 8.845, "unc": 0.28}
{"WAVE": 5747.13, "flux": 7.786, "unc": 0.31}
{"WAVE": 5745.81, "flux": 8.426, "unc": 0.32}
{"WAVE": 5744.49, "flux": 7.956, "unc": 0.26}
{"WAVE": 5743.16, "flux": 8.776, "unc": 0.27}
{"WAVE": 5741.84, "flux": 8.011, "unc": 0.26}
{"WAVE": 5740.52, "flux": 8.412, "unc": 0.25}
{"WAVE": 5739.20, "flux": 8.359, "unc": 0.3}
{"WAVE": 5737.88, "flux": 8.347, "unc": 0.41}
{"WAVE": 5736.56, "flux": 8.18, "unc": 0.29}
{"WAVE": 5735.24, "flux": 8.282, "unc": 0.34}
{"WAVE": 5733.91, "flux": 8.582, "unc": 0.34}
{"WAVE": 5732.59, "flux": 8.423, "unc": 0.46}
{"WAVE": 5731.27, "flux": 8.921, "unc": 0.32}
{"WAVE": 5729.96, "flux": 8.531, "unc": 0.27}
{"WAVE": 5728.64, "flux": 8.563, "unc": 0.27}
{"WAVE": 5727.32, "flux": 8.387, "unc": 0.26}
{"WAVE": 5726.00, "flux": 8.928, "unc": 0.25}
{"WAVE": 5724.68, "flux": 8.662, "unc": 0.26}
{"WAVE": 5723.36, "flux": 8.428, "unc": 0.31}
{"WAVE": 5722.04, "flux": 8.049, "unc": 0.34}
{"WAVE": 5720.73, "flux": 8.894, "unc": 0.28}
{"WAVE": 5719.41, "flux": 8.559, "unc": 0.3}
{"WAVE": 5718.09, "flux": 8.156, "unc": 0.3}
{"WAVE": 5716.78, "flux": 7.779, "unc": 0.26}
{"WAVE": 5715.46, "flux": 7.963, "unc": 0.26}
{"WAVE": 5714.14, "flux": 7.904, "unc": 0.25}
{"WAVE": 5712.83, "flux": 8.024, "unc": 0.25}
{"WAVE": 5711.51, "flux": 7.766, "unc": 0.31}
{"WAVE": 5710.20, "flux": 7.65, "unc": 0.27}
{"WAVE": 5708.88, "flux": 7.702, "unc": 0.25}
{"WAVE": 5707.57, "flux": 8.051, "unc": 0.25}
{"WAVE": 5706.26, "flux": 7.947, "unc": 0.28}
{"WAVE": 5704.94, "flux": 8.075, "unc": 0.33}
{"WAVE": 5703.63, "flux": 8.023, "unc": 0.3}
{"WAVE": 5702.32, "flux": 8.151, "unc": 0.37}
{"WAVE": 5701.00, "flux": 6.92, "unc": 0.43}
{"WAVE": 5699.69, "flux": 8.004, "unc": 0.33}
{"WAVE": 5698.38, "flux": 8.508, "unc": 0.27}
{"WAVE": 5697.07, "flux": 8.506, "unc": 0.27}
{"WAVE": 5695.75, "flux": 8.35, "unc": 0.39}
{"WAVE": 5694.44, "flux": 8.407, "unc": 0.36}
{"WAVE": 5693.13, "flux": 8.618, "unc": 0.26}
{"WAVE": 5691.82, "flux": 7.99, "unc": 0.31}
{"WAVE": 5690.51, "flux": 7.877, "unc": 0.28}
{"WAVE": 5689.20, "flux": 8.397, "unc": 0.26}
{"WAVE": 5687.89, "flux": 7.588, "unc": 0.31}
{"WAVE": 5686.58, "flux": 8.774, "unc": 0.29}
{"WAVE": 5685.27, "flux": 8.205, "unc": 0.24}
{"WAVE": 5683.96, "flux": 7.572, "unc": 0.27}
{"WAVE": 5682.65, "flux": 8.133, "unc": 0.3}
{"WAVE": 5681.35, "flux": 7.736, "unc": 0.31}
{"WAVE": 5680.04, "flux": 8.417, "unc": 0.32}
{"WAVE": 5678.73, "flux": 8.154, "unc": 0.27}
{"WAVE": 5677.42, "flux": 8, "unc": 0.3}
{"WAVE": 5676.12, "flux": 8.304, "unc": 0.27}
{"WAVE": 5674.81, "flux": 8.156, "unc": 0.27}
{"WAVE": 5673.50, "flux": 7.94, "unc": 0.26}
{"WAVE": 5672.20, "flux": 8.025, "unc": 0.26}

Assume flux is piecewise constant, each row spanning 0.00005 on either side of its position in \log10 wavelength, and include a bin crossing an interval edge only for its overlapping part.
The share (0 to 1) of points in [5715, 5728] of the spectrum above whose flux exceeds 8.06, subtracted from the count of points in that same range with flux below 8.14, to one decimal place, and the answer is 2.3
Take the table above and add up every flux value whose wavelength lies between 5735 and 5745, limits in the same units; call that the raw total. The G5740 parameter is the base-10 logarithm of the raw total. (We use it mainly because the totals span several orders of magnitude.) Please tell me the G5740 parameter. 1.82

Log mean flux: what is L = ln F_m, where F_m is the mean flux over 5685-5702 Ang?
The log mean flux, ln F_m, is 2.10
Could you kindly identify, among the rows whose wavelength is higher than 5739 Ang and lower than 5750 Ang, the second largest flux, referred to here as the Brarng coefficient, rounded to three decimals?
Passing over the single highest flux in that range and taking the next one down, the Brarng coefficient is 8.776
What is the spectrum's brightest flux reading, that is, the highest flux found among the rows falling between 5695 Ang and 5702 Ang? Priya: 8.508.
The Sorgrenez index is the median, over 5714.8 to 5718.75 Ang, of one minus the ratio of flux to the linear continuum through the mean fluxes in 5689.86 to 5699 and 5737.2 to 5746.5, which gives 0.043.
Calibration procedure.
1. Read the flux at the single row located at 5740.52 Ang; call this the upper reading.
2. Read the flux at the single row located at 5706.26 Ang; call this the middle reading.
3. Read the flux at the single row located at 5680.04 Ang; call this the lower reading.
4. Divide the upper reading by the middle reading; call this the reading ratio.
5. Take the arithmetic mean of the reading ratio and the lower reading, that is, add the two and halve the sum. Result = 4.74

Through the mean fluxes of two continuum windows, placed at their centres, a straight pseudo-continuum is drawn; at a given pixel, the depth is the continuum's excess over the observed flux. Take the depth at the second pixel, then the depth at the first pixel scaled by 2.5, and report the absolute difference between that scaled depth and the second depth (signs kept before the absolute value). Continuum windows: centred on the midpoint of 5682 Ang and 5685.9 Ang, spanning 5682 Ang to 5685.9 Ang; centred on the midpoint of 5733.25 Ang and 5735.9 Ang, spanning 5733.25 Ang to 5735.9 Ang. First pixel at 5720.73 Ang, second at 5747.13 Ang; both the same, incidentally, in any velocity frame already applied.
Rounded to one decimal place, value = 2.2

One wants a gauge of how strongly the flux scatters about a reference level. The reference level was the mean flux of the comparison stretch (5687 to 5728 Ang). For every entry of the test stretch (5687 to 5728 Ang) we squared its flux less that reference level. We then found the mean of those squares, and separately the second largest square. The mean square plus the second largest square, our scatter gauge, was 0.79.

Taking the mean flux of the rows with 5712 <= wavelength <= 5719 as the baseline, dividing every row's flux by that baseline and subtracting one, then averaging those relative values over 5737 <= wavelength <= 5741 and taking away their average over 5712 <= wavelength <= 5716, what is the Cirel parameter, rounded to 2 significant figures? 0.051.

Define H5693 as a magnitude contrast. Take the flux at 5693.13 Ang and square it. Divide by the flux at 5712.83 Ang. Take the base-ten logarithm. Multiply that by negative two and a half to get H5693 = -2.42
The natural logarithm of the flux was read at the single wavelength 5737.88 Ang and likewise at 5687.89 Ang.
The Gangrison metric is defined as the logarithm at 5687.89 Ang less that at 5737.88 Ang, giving -0.10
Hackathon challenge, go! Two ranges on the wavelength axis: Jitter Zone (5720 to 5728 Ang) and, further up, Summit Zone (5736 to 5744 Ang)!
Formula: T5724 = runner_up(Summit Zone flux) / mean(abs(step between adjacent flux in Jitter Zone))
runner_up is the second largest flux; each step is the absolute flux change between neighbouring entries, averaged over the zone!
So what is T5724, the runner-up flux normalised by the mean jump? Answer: 19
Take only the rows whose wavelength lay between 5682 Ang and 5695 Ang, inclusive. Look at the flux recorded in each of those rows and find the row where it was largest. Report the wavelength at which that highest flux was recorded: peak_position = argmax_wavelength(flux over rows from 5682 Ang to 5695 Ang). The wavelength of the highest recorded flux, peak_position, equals 5686.58 Ang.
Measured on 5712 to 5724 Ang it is 5720.73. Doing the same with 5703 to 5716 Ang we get 5704.94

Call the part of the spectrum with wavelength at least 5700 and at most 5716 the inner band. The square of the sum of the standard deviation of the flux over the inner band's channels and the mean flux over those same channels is 67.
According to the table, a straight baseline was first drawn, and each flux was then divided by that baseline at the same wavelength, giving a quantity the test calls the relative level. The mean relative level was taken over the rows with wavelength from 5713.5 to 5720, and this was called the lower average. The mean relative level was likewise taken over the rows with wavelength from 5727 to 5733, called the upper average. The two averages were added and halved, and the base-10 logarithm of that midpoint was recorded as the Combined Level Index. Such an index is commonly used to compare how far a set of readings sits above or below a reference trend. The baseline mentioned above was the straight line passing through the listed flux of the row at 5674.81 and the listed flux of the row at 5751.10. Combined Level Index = 0.027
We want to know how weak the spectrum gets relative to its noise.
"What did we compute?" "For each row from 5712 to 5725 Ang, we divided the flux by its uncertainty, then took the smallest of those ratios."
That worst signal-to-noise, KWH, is 24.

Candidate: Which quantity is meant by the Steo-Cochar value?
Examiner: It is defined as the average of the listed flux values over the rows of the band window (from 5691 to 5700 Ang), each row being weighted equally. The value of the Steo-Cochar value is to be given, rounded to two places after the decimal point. 8.34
